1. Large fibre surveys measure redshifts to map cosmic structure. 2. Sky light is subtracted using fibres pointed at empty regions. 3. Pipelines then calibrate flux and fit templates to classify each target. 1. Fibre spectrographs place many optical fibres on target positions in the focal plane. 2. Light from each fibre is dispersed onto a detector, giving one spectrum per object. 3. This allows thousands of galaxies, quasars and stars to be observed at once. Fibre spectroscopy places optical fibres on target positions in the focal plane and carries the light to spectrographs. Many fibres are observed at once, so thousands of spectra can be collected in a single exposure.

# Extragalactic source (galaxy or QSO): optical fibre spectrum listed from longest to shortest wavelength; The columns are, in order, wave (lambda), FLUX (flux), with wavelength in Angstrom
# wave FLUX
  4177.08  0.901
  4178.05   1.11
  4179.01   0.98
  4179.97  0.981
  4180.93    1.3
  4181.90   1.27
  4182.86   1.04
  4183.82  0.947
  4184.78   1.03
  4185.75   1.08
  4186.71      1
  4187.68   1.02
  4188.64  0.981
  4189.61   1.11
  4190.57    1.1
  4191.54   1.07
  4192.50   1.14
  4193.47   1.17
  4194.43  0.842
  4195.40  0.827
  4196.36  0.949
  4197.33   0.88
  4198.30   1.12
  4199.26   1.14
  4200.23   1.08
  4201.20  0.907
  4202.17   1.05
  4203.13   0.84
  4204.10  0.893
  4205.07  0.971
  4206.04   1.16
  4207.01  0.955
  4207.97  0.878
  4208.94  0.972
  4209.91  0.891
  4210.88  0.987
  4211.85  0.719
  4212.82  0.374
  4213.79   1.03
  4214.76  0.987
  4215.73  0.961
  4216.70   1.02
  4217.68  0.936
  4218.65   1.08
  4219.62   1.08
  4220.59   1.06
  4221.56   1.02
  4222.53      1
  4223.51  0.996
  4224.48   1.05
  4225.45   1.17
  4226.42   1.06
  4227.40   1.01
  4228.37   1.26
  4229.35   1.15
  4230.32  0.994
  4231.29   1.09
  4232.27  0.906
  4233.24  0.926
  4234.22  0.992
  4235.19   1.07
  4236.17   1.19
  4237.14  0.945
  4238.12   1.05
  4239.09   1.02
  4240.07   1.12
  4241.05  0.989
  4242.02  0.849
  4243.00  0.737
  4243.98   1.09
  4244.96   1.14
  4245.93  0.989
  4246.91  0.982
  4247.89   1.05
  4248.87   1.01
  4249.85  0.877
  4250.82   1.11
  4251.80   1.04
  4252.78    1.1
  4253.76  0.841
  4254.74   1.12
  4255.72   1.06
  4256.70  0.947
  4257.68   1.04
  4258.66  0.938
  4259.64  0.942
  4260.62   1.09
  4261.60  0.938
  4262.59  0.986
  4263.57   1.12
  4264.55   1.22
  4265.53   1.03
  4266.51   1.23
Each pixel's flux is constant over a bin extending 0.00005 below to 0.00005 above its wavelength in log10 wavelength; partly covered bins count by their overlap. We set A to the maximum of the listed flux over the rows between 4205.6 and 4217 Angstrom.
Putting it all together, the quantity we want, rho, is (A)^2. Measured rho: 1.35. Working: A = 1.16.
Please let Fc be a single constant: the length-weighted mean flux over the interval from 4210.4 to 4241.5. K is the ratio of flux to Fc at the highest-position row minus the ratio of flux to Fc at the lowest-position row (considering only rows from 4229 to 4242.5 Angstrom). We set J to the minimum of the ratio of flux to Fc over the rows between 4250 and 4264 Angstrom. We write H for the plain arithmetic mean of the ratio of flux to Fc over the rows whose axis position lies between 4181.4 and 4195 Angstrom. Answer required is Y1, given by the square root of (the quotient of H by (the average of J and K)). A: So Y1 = 2.0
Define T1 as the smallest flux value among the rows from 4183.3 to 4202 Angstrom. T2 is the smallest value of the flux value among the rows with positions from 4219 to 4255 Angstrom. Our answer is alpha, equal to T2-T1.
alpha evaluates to -0.090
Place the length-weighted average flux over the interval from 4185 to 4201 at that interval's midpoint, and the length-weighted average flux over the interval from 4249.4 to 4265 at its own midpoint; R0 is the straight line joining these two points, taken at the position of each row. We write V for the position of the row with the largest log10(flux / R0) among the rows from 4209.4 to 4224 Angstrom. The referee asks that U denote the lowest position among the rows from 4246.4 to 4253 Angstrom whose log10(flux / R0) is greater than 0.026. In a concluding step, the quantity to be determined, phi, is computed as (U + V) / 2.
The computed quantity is 4235.2 Angstrom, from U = 4250.82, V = 4219.62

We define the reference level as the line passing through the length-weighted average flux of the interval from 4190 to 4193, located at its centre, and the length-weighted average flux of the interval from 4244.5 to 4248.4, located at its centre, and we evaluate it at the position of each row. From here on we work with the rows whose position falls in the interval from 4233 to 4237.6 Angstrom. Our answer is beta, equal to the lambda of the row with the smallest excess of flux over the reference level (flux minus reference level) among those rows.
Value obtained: 4233.24 Angstrom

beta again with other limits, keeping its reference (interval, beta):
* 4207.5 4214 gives 4212.82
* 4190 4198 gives 4195.40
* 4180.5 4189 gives 4183.82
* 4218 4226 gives 4223.51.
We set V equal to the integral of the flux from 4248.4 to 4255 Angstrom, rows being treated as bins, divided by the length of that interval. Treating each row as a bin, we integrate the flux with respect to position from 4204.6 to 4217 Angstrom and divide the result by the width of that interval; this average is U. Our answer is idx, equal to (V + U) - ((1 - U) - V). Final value 2.85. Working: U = 0.91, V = 1.01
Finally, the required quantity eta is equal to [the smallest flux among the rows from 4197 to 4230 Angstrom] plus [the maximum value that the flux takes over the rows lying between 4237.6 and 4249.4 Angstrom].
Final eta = 1.51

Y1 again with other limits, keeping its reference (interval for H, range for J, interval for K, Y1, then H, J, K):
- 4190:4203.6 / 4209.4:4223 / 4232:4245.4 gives 1.8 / 1.00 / 0.37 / 0.232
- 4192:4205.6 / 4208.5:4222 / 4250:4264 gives 2.3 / 0.98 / 0.37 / 0.010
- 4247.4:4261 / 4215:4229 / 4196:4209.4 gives 1.5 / 1.00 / 0.93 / 0.023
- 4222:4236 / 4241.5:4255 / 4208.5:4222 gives 1.6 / 1.04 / 0.73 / 0.048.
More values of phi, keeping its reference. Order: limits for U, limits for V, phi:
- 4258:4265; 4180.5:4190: 4220.8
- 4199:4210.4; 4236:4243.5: 4217.7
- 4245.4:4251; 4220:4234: 4239.6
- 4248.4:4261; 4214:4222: 4235.2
